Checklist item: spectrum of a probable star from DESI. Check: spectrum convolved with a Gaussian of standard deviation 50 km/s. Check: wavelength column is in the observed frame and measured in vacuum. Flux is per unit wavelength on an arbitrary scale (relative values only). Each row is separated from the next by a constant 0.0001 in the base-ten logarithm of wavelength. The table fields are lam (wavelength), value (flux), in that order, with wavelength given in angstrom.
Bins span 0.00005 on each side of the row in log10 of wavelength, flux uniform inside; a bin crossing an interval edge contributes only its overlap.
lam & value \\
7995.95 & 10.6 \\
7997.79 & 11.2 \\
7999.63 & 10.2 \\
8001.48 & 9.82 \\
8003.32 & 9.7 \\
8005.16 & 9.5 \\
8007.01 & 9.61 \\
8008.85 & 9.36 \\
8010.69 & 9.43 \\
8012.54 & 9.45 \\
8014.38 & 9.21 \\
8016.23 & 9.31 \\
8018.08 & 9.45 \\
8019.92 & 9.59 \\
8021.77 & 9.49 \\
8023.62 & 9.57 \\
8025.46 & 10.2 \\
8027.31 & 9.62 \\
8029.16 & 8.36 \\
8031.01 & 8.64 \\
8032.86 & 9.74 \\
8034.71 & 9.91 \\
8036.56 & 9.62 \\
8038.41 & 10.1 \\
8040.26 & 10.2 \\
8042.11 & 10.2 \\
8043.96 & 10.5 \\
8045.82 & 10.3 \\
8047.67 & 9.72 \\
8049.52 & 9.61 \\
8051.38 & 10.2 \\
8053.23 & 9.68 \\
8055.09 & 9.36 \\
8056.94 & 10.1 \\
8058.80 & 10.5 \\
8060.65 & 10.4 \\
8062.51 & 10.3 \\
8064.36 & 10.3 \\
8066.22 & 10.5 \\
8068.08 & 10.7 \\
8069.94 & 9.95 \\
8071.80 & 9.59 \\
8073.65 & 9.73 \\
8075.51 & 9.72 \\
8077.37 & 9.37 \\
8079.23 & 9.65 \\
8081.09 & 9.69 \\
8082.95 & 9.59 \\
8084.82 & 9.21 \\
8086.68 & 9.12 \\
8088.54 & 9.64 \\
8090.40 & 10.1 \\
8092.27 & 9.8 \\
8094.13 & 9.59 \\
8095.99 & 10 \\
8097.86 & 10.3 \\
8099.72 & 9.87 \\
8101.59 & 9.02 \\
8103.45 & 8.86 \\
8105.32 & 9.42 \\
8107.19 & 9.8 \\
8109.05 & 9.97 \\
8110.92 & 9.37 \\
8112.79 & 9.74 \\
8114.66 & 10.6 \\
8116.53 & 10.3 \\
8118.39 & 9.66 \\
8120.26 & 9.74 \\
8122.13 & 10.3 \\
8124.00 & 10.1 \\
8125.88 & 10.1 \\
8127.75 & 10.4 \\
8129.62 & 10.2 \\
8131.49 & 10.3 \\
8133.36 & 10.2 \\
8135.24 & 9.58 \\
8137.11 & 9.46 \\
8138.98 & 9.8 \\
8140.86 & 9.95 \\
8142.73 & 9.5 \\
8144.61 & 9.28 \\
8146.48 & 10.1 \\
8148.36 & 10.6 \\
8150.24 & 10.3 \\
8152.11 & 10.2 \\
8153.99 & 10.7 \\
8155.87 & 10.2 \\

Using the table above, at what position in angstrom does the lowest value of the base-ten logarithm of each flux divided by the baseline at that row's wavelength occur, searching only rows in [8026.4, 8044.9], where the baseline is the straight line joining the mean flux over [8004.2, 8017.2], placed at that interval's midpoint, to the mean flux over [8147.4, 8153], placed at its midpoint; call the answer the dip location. 8029.16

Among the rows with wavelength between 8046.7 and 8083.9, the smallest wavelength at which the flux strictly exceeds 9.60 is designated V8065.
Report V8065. 8047.67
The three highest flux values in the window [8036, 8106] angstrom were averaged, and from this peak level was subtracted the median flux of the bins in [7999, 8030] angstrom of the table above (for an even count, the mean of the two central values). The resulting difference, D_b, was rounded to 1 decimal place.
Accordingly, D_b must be 1.1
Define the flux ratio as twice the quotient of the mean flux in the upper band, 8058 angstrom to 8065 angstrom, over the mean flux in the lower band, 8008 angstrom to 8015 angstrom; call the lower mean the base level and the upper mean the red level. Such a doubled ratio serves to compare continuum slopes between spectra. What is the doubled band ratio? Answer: 2.22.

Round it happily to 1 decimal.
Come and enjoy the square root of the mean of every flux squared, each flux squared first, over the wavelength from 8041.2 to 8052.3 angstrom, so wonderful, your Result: 10.1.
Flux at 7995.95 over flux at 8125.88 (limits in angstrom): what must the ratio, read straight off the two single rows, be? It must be 1.05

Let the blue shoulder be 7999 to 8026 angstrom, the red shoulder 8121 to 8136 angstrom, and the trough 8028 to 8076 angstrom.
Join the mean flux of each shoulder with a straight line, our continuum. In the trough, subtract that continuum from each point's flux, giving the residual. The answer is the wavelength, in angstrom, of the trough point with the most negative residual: 8029.16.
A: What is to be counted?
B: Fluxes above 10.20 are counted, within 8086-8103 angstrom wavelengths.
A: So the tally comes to 1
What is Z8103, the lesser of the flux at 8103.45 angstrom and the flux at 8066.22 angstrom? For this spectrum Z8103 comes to 8.9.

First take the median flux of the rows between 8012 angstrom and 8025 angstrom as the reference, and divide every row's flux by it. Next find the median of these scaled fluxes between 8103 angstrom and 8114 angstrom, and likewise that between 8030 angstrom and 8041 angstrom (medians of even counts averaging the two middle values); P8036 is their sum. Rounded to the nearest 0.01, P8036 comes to 2.05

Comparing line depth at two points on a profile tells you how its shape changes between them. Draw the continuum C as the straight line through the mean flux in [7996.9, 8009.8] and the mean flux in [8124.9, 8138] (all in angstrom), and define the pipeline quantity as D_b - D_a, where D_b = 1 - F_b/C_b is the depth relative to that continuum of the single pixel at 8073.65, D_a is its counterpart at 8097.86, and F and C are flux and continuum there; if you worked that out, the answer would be 0.05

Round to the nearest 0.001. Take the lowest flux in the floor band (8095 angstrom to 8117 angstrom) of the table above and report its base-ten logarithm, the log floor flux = 0.947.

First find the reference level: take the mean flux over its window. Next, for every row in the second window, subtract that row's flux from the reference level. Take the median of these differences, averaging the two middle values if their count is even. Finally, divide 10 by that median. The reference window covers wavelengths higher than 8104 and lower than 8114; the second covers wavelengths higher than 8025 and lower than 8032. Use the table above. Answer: 19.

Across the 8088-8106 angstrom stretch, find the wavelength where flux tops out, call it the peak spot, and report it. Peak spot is 8097.86 angstrom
